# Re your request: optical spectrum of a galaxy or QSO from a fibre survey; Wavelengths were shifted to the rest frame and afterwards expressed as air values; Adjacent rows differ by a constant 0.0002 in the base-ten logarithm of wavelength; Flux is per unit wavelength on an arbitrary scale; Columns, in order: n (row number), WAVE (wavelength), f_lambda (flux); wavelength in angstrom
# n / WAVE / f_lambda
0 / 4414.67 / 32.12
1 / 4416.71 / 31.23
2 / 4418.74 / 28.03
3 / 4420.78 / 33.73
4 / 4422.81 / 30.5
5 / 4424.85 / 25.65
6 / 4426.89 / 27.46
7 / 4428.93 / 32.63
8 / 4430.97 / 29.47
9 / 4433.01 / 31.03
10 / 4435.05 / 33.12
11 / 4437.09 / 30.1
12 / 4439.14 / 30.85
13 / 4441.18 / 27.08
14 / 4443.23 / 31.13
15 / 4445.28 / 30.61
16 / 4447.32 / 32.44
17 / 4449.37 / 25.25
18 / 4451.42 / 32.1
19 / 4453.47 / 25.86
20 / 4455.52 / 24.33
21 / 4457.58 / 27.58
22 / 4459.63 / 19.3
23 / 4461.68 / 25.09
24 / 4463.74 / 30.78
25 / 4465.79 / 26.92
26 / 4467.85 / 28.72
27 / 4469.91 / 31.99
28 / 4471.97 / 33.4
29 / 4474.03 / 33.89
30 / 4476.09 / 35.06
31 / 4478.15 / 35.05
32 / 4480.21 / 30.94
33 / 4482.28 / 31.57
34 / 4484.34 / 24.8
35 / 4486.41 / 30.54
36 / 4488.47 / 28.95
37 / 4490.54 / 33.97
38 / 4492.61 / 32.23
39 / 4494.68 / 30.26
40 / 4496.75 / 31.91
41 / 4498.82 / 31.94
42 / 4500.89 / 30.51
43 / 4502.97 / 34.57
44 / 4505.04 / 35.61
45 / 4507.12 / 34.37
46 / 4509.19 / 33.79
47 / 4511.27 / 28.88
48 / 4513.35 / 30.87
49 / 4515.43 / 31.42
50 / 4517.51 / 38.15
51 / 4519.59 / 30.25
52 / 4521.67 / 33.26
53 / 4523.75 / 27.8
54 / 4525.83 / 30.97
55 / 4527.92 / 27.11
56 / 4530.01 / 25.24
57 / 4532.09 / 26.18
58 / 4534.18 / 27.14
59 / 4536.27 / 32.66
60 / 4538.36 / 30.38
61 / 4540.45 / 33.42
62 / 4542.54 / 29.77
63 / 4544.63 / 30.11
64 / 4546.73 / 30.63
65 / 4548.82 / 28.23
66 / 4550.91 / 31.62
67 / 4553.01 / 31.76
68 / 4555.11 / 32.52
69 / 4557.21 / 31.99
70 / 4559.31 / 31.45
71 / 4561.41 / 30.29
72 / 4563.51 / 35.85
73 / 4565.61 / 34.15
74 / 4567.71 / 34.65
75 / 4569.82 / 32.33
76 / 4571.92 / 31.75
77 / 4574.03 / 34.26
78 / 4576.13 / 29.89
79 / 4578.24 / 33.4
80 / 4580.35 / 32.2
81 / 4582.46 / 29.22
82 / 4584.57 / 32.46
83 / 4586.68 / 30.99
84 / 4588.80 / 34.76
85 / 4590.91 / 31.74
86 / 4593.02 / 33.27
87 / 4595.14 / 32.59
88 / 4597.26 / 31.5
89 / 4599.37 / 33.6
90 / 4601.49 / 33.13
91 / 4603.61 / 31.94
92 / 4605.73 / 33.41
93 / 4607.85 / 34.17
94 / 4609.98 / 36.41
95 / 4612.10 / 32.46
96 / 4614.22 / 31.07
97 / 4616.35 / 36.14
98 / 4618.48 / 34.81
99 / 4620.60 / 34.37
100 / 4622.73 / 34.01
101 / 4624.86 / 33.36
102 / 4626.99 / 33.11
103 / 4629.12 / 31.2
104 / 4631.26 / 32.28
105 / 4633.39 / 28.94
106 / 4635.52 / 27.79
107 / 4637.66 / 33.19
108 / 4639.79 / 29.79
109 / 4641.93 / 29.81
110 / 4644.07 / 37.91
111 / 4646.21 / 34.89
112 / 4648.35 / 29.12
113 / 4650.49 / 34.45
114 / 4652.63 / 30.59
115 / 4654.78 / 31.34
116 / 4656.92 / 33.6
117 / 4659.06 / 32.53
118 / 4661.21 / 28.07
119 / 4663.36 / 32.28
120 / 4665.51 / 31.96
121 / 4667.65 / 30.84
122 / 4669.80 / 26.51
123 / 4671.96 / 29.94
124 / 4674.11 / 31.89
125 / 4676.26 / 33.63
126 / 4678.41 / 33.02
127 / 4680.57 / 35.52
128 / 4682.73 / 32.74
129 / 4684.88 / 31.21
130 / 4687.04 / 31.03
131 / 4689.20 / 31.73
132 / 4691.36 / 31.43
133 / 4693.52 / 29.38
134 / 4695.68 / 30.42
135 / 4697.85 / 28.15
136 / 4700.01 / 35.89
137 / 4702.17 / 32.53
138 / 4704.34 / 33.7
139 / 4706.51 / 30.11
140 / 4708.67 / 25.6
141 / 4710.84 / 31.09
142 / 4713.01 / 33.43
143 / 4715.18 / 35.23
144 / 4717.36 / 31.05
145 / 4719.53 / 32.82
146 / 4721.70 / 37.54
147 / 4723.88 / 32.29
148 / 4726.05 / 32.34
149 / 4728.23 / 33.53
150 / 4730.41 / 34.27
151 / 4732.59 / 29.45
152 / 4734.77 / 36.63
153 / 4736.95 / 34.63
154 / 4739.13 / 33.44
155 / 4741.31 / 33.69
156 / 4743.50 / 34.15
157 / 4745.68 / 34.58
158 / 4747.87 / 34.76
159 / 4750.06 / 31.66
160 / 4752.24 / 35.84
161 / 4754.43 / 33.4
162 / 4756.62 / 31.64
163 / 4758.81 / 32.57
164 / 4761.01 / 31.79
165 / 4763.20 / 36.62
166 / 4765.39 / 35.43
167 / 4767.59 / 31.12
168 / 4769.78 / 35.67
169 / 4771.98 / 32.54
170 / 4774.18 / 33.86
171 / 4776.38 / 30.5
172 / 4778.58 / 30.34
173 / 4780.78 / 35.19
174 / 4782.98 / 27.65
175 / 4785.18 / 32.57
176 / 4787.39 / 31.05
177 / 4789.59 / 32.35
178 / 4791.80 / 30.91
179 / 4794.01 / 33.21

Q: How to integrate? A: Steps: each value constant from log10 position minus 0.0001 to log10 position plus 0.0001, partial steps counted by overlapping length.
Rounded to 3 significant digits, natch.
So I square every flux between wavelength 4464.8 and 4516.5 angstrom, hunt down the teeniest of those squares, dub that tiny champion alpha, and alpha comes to 615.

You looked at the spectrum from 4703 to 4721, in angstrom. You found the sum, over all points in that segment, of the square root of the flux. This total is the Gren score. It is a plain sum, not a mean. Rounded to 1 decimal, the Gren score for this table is 44.9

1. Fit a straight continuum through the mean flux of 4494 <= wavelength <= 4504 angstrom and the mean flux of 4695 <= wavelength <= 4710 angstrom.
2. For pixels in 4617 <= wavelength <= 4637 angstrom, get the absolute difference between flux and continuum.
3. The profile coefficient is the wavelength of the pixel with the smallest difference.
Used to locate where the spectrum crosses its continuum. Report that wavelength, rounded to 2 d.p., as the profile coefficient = 4629.12 angstrom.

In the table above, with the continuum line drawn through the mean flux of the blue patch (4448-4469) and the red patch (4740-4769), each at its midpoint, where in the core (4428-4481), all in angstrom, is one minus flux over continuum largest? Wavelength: 4459.63 angstrom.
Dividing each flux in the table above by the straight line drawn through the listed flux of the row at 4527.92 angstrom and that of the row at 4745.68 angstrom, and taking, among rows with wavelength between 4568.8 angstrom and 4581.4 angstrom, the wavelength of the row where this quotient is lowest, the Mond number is 4576.13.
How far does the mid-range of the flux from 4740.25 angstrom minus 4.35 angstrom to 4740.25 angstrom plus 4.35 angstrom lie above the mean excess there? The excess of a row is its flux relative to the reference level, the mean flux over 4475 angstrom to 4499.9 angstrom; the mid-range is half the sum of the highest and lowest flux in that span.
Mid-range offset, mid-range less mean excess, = 31.5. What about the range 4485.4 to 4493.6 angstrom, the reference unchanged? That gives 31.5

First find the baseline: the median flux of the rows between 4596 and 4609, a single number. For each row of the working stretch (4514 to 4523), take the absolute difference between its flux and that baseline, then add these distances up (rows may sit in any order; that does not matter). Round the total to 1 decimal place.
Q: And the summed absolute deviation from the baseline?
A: 9.8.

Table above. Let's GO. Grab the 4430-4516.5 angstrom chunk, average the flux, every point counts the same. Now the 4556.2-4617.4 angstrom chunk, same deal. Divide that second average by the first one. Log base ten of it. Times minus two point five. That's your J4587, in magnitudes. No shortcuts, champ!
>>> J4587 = -0.081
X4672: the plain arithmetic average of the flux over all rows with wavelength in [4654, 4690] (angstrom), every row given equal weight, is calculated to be 31.6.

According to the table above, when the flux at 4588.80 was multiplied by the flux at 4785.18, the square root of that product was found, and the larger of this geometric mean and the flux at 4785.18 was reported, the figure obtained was 33.6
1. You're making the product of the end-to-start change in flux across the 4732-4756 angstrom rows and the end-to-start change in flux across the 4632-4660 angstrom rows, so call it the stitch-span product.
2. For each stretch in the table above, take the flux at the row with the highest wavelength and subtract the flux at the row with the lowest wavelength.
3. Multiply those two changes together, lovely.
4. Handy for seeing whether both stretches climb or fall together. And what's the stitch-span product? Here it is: 14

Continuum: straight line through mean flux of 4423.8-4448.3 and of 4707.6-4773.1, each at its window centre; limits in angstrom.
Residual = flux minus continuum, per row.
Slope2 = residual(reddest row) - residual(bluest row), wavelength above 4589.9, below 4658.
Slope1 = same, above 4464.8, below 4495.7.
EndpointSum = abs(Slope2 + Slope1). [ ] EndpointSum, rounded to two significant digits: 4.2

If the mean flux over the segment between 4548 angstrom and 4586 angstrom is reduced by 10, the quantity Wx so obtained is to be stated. 22.1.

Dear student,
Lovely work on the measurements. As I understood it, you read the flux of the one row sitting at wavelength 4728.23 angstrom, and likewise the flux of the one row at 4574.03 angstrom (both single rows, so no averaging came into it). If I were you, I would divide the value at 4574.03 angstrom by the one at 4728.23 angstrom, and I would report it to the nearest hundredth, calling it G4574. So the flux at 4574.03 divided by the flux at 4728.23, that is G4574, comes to 1.02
